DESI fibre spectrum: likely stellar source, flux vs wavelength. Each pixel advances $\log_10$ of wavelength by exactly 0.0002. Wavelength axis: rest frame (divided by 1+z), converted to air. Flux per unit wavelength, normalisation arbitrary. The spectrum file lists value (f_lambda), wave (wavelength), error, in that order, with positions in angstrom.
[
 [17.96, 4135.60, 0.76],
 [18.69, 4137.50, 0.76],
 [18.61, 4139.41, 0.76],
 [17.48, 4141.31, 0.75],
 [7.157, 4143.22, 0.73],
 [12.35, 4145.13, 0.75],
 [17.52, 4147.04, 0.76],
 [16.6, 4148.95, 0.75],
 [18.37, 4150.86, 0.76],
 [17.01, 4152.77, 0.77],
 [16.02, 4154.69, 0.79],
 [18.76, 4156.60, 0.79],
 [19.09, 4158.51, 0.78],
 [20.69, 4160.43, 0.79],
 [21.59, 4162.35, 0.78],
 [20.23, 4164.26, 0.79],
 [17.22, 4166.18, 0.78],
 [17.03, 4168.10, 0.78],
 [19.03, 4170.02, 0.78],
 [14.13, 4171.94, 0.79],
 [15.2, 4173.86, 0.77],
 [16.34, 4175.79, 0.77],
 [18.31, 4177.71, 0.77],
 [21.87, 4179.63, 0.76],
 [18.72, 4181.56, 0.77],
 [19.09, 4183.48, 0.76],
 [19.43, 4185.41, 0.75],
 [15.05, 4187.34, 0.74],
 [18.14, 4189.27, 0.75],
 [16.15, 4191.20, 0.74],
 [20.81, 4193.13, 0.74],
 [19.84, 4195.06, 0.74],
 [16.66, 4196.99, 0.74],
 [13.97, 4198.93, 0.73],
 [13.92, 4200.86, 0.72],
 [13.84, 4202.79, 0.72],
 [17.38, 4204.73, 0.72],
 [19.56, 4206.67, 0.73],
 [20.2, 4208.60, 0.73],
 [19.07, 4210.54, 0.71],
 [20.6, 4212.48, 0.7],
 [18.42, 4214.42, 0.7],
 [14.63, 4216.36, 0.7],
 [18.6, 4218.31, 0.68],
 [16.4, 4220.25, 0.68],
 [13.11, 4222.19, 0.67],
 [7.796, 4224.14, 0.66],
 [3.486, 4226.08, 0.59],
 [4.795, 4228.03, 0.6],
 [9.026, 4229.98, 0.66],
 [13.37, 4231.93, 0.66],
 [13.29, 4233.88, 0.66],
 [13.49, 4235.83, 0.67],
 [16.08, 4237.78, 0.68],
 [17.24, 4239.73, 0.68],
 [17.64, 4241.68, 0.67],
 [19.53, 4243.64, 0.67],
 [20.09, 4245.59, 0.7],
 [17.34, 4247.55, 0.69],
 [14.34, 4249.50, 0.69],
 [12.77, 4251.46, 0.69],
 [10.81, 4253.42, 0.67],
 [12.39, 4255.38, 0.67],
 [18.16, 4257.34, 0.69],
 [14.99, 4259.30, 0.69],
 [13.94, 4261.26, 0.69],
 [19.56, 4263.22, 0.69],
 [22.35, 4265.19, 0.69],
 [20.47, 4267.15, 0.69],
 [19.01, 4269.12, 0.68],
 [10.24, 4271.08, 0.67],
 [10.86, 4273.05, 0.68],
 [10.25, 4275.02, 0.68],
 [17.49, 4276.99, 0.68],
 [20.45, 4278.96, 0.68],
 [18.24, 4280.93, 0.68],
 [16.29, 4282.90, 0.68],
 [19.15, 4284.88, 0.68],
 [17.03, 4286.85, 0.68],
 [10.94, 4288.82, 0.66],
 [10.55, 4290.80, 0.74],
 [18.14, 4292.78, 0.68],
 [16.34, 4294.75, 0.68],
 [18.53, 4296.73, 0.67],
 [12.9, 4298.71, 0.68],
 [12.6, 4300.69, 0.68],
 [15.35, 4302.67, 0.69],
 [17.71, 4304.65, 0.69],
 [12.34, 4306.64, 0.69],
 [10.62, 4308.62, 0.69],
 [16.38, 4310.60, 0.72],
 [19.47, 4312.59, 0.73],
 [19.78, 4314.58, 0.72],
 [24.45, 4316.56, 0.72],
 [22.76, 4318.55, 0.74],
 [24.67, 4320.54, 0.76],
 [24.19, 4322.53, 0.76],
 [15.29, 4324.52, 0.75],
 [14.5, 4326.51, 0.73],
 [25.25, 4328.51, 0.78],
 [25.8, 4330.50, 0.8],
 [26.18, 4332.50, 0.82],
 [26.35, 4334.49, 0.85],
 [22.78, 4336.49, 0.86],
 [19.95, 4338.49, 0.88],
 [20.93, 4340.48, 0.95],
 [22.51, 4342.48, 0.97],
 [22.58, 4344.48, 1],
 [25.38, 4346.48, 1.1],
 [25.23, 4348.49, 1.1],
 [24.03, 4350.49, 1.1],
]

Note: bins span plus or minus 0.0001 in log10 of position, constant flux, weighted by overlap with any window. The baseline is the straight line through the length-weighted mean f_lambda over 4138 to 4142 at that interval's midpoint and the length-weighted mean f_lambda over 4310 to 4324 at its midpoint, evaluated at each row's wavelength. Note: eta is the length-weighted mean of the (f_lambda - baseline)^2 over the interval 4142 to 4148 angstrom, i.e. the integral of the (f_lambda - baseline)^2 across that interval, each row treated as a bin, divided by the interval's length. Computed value 50.3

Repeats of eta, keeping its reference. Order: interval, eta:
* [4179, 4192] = 4.9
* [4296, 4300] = 43.2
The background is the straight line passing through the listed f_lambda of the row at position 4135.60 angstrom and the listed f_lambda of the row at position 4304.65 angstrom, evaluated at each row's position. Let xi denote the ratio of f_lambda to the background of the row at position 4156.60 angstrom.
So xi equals 1.0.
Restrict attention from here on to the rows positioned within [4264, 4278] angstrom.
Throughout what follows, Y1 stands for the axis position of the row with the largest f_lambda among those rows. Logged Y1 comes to 4265.19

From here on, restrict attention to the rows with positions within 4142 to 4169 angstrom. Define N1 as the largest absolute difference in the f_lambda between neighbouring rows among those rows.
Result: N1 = 5.2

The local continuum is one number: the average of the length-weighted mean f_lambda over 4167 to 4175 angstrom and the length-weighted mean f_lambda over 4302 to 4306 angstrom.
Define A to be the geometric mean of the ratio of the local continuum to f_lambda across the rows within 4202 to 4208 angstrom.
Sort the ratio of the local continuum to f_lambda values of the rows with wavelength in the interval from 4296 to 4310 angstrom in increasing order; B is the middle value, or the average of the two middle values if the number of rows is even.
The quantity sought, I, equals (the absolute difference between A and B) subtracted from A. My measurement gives 0.7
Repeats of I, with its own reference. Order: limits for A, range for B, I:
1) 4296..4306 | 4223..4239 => 0.6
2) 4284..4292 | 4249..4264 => 1.2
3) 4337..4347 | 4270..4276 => -0.1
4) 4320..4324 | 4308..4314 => 0.3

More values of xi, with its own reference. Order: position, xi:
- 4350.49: 1.4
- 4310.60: 0.9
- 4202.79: 0.8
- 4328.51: 1.4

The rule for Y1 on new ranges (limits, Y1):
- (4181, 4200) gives 4193.13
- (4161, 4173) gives 4162.35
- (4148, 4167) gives 4162.35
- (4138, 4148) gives 4139.41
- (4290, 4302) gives 4296.73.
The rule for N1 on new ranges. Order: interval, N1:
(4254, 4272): 8.8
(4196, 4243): 5.3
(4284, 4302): 7.6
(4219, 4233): 5.3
